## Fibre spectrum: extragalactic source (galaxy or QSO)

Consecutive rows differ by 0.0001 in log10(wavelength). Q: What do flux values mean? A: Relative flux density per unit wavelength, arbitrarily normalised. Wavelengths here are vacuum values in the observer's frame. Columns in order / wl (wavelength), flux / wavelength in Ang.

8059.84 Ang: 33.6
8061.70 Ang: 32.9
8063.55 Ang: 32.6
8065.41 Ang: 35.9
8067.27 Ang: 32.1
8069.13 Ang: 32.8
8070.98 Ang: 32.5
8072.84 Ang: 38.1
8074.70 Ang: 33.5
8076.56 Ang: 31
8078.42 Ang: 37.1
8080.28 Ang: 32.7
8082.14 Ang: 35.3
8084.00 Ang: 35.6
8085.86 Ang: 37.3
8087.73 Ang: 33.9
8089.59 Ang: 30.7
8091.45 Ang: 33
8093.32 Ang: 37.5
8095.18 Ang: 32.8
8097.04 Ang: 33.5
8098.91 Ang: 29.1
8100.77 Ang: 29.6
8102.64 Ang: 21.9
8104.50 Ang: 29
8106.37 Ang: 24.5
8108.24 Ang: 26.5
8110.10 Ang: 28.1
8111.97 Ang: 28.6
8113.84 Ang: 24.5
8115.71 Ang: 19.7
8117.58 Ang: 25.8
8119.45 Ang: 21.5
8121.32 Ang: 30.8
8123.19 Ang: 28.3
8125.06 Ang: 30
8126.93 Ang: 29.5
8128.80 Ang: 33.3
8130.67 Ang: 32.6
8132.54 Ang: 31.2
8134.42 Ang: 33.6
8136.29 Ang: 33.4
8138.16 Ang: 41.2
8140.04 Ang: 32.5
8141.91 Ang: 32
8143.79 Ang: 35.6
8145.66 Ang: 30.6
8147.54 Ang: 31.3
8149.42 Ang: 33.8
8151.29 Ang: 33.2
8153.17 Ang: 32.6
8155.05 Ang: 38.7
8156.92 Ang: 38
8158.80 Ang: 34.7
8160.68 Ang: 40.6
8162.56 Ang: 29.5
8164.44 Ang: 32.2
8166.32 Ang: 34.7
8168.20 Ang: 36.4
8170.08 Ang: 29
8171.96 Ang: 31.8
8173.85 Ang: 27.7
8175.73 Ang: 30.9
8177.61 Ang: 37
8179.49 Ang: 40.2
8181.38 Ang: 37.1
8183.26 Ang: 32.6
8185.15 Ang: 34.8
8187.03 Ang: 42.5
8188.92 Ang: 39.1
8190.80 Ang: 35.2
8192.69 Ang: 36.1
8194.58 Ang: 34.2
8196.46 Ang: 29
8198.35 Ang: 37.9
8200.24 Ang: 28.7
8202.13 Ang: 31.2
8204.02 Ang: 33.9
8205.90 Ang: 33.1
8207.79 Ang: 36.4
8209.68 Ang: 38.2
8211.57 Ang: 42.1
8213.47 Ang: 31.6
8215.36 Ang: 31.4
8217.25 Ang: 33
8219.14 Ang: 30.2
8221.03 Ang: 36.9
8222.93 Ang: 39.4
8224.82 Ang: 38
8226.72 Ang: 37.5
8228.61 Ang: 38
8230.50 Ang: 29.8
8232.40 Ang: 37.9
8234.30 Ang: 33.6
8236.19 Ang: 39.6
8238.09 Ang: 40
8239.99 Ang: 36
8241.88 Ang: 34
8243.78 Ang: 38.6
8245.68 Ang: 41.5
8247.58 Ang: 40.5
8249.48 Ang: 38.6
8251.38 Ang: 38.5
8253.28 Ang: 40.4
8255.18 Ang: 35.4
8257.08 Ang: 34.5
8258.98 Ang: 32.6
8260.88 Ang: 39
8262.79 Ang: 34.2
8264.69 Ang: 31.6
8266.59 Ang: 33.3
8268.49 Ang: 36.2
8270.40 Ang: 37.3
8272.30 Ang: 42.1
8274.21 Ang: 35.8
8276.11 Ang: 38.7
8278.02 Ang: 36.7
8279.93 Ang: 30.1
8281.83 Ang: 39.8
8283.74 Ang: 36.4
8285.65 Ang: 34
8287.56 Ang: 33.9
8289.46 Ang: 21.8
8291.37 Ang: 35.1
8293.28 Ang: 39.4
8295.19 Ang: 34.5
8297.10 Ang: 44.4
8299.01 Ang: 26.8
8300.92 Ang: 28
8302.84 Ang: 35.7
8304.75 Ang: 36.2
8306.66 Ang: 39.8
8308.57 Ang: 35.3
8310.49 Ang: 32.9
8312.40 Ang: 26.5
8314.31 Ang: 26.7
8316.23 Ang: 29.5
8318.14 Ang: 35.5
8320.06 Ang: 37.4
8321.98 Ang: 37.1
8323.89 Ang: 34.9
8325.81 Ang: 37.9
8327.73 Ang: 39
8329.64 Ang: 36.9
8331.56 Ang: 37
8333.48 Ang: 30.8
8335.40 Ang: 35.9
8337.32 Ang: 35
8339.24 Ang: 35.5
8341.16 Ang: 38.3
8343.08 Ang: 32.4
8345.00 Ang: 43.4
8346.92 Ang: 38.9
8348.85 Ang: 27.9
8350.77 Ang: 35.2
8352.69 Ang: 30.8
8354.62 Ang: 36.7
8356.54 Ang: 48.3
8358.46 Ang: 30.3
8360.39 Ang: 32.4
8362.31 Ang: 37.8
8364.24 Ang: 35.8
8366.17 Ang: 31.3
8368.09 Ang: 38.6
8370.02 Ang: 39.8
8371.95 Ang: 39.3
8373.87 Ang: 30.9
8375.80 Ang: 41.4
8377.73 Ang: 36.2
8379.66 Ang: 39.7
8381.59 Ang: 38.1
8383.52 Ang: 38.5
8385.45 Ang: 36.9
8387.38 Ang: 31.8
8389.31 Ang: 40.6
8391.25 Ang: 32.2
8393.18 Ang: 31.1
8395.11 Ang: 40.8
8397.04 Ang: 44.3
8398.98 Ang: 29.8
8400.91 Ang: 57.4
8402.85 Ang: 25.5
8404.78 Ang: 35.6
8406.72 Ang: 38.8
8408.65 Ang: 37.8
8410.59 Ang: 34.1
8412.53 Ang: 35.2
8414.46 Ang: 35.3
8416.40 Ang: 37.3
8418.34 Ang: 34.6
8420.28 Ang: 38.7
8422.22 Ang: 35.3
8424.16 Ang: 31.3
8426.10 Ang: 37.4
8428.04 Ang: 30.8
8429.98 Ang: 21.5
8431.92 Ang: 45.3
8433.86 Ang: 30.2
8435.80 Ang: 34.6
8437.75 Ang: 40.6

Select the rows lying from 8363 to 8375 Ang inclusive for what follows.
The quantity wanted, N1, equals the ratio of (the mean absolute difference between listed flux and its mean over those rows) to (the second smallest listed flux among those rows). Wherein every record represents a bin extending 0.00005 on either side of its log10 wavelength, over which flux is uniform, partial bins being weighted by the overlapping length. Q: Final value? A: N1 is 0.105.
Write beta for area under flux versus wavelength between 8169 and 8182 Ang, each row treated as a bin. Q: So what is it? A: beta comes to 433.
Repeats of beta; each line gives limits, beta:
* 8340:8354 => 494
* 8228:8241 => 473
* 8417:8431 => 461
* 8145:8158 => 443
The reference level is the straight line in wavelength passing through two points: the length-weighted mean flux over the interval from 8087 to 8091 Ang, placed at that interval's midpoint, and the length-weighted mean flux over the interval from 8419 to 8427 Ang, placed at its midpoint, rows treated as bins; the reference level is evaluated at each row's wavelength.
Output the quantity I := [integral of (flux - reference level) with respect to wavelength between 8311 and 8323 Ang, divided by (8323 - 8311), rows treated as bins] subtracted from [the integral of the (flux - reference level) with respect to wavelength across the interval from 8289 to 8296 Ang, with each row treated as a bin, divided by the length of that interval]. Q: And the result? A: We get 1.5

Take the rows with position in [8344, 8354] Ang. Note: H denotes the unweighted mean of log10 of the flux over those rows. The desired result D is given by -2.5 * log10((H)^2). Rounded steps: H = 1.54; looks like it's -0.940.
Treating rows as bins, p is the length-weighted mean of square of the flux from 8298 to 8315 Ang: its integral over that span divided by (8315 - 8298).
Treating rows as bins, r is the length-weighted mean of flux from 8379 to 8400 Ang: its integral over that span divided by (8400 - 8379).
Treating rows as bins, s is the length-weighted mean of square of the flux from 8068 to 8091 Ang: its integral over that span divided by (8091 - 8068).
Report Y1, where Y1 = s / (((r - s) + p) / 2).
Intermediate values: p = 1054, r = 36.7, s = 1173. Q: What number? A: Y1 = -29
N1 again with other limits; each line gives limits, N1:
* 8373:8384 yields 0.072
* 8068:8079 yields 0.070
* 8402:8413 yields 0.092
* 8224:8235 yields 0.081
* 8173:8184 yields 0.125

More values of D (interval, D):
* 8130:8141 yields -0.924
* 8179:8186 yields -0.962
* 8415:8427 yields -0.955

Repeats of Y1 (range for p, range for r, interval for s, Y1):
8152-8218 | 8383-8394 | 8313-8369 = -119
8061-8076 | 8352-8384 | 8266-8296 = -28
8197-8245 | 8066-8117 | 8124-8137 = 7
